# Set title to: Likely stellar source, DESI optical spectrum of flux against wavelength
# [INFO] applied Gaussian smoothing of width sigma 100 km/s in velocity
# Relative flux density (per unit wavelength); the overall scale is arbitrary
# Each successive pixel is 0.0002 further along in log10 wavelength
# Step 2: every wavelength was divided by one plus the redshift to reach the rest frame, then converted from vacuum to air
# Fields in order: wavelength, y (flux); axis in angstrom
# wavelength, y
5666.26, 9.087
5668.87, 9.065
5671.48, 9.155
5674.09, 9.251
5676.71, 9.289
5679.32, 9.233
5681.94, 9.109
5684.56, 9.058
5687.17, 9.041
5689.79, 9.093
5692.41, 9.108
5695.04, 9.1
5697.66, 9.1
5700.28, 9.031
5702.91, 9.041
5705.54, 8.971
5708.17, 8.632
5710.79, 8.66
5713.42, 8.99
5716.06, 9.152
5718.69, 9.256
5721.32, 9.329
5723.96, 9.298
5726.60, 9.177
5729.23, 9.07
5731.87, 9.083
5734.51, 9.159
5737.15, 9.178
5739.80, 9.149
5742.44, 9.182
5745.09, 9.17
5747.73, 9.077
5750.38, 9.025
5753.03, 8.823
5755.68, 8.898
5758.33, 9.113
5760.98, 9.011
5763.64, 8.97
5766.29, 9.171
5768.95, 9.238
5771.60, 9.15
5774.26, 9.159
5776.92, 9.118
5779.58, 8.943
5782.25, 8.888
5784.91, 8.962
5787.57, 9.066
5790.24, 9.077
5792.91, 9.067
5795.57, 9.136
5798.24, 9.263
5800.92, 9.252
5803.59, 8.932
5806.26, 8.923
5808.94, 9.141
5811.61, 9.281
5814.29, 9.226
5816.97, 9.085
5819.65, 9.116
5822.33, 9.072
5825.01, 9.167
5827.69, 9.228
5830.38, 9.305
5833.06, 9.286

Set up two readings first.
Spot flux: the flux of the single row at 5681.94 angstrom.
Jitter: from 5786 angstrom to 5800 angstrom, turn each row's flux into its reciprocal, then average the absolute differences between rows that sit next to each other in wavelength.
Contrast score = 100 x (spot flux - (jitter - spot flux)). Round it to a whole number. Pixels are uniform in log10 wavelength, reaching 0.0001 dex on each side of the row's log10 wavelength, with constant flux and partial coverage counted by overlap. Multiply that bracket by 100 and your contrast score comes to 1822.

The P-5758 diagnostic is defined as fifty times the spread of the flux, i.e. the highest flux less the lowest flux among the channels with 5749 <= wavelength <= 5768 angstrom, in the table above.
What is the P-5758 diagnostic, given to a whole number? 17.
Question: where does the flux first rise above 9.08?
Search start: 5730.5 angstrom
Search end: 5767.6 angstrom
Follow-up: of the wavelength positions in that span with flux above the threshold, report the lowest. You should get 5731.87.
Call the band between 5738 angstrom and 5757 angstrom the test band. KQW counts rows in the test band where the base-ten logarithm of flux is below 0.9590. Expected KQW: 4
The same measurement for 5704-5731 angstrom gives 5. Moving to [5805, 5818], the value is 2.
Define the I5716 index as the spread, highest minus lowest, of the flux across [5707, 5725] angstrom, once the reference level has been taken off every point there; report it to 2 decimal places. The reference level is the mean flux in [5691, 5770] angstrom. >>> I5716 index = 0.70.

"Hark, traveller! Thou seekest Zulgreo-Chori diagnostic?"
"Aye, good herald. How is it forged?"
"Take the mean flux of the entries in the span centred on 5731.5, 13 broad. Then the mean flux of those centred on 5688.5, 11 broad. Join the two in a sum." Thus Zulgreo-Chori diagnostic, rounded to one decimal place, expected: 18.2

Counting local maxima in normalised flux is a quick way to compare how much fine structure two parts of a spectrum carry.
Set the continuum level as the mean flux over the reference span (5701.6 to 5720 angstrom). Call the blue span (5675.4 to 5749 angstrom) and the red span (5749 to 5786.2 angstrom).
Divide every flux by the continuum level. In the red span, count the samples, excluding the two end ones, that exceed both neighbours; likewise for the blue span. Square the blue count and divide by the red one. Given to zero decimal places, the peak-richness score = 8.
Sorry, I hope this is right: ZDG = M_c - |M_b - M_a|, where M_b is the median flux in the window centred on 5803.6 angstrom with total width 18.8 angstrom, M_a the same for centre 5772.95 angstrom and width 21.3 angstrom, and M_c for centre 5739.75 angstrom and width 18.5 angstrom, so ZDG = 9.15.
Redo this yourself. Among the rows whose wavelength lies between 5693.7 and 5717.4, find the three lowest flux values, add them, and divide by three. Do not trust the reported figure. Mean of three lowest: 8.75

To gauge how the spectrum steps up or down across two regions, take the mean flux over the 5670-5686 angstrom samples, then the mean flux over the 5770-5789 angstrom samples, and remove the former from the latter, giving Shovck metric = -0.14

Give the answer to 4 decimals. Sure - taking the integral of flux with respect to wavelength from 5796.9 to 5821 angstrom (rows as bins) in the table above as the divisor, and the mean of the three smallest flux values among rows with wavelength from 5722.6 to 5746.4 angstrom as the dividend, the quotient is 0.0414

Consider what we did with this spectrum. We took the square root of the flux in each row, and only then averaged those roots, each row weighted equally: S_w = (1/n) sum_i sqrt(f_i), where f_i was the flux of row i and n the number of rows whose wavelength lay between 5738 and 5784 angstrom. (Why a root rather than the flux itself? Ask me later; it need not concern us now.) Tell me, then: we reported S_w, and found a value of 3.01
